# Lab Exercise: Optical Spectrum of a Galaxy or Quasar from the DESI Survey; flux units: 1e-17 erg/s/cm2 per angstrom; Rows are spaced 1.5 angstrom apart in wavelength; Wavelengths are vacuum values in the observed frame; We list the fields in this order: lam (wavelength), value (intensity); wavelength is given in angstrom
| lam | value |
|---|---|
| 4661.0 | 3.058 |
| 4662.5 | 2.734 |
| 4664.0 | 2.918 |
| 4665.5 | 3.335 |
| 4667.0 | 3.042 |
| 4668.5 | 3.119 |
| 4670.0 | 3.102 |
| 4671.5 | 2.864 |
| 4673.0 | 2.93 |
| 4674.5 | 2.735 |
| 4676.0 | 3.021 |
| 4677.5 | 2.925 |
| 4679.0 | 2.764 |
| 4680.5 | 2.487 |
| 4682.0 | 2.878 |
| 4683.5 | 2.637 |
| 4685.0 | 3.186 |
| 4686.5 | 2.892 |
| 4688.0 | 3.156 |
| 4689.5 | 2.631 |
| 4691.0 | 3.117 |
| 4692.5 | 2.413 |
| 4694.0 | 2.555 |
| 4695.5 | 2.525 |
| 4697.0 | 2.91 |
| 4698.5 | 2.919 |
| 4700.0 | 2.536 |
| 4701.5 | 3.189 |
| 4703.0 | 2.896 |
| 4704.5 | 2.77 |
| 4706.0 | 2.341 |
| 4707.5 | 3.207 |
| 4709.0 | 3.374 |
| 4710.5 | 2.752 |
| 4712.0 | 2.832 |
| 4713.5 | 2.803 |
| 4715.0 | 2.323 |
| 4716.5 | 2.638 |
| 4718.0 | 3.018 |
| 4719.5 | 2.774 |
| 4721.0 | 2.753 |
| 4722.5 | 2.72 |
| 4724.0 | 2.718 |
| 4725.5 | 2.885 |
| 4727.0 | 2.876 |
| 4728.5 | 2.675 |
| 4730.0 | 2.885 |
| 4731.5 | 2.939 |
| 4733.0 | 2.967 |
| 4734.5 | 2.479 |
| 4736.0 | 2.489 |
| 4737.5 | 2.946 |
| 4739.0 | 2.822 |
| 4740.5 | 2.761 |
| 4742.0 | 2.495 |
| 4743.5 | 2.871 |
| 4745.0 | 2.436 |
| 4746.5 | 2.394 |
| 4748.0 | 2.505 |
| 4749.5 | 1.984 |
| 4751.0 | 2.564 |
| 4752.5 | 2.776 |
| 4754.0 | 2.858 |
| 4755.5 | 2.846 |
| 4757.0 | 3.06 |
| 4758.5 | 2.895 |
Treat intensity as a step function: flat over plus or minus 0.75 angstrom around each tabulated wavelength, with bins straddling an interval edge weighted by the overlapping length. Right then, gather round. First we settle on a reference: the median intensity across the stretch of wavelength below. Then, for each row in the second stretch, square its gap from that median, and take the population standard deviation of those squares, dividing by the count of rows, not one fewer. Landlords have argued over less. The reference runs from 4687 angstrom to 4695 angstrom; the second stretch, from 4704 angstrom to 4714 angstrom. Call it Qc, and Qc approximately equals 0.193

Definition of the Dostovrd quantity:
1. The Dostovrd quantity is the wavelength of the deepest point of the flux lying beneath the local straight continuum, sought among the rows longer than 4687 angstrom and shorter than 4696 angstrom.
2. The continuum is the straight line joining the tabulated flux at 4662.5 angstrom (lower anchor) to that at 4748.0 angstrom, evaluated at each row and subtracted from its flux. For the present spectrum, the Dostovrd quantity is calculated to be 4692.5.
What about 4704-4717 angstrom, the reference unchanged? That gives 4706.0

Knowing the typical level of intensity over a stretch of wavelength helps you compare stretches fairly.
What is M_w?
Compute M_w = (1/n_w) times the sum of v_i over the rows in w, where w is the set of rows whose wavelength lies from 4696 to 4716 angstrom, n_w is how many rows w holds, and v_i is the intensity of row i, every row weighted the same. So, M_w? 2.83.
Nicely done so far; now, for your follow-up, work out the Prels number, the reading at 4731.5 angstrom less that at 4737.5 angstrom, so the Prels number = 0.0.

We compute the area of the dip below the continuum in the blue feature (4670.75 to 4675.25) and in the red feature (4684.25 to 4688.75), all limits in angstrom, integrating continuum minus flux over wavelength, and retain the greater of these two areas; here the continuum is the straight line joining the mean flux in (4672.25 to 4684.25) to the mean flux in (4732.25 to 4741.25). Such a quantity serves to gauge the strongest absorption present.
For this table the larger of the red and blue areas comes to -0.18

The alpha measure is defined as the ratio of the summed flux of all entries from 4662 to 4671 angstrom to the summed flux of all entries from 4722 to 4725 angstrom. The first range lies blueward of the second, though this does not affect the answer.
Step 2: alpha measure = 3.4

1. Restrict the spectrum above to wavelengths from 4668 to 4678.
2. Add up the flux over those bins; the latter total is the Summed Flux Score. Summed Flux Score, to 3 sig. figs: 20.7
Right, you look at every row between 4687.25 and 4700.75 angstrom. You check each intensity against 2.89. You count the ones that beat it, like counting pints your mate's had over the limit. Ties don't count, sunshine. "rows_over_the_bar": 4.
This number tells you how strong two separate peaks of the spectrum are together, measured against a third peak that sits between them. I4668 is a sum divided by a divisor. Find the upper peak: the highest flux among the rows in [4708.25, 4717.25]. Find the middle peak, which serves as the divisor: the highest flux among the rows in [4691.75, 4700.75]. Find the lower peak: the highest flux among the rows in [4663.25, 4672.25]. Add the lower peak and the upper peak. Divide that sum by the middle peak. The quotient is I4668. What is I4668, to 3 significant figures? 2.30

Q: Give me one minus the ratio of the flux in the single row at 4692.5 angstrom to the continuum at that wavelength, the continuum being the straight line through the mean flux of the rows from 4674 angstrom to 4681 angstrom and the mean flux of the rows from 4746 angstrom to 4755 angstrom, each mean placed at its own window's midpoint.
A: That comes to 0.12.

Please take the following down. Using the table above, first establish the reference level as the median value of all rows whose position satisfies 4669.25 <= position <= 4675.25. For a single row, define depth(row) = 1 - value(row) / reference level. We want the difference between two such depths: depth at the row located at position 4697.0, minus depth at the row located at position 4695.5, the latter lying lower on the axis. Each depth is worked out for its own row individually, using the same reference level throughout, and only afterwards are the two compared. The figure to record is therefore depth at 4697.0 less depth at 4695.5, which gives -0.13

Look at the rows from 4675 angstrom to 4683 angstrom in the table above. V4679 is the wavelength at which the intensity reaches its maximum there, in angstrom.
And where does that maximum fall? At 4676.0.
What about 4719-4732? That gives 4731.5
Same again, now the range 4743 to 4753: 4743.5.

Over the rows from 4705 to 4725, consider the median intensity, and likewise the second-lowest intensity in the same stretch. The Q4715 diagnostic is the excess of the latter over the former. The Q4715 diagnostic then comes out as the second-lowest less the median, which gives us -0.41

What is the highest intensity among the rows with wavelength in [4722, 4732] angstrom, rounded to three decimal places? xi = 2.939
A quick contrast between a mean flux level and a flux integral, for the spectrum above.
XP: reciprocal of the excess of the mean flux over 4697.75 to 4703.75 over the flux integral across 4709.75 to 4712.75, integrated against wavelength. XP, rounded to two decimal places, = -0.18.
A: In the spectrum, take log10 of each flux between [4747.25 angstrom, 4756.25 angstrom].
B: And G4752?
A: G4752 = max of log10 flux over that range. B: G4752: 0.456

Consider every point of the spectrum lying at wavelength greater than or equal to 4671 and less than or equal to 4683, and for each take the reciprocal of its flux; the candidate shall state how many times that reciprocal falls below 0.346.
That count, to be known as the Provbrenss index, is 3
